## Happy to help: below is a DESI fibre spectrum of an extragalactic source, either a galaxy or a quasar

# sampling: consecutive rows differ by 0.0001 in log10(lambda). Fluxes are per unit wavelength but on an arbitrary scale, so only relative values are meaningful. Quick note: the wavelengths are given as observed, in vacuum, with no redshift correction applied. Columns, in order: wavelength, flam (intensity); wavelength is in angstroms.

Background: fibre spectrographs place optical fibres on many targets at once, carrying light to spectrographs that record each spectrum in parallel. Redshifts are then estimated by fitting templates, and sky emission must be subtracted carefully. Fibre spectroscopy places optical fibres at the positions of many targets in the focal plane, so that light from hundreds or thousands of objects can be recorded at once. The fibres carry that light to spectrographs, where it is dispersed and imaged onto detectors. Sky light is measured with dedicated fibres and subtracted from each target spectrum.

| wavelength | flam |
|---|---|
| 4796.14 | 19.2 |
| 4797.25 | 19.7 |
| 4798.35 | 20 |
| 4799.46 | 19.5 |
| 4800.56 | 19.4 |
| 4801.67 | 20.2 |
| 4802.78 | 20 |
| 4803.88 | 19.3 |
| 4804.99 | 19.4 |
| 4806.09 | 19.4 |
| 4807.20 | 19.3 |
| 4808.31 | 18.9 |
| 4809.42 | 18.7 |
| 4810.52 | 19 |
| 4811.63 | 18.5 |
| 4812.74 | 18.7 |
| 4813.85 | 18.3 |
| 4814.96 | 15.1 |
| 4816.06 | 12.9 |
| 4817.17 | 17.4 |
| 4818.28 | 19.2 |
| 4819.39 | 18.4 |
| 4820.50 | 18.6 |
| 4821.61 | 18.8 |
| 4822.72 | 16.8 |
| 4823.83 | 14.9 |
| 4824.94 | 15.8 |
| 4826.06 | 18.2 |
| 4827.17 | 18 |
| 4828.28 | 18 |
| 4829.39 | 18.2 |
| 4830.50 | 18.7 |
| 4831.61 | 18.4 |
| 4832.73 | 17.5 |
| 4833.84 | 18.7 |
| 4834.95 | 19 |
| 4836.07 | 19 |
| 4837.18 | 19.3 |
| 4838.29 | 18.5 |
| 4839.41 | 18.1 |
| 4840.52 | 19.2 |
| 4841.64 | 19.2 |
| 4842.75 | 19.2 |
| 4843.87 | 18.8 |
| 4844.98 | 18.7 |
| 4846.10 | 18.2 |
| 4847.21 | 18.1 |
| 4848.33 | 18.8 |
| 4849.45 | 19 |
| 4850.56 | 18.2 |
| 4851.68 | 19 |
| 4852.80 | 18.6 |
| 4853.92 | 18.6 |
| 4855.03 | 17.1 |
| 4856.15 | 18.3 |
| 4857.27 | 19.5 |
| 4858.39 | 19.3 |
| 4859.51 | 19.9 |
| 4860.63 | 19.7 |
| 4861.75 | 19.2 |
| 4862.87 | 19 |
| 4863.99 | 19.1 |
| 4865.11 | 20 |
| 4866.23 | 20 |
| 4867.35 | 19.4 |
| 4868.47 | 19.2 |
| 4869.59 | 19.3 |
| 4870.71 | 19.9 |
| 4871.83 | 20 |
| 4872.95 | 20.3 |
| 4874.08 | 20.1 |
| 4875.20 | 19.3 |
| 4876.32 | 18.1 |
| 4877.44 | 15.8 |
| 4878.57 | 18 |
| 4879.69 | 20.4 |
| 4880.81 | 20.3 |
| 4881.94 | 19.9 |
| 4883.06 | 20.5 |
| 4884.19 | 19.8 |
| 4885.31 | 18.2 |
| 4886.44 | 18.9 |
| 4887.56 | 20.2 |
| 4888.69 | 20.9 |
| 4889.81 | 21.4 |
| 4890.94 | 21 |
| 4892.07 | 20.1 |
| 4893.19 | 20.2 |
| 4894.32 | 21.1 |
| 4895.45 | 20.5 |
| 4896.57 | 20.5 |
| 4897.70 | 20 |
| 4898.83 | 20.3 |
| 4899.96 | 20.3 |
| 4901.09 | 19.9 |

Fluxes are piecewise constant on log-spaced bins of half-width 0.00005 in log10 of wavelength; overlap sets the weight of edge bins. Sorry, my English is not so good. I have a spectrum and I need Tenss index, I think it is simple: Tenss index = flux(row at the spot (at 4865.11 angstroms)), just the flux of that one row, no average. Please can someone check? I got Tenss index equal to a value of 20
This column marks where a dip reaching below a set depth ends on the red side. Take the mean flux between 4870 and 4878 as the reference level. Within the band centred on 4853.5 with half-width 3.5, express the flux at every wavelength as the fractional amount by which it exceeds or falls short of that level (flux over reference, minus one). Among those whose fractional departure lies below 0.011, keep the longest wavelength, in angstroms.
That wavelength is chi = 4856.15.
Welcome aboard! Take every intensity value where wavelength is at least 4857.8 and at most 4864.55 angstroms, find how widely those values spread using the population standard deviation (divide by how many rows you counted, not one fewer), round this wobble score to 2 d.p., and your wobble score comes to 0.32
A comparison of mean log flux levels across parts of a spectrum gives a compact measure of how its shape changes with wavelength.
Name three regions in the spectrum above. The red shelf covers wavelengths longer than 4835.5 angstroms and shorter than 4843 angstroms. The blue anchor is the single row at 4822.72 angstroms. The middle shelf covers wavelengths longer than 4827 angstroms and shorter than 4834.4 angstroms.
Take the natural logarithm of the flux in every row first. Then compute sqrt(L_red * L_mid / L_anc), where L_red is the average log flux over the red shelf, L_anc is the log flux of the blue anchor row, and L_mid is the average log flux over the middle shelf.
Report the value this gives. 1.74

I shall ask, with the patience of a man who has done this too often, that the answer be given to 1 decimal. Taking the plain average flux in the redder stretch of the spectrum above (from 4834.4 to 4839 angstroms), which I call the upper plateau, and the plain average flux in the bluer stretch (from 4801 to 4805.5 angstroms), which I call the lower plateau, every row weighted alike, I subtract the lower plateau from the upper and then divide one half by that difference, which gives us -0.6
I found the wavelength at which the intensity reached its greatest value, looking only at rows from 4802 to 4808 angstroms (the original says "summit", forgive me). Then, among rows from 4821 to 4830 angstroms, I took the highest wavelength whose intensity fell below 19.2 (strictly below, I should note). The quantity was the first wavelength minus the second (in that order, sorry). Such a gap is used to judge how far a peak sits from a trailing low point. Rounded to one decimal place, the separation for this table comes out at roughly -26.6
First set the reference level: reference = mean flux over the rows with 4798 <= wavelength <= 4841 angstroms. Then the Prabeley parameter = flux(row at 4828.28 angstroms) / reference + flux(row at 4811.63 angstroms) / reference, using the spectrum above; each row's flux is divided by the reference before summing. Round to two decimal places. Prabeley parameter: 1.99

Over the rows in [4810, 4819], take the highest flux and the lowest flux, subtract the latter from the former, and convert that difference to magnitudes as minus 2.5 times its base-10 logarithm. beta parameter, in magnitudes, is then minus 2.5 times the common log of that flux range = -2.0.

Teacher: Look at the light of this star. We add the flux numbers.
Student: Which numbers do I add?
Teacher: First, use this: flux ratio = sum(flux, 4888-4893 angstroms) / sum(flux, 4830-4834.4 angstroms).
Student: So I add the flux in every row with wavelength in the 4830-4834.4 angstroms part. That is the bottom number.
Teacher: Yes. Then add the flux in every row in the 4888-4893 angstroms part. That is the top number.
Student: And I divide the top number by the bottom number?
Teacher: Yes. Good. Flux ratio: 1.14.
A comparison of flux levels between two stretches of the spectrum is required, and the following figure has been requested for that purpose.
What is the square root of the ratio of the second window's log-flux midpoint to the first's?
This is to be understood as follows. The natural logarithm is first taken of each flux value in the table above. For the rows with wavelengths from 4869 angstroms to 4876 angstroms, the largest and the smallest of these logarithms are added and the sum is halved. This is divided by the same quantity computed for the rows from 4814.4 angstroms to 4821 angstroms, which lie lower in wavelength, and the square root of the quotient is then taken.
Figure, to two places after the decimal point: 1.04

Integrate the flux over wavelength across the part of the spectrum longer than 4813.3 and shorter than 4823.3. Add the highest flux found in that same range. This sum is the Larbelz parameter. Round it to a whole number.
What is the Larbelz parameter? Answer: 192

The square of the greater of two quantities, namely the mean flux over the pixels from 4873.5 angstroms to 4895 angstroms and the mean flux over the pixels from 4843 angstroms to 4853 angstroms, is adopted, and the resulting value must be 388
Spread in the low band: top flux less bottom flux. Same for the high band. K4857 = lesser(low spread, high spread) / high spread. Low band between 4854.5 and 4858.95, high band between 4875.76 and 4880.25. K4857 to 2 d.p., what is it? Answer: 0.52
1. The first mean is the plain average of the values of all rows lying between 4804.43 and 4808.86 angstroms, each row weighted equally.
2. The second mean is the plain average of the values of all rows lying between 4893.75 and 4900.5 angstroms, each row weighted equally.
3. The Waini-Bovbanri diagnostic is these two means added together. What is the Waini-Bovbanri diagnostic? 39.7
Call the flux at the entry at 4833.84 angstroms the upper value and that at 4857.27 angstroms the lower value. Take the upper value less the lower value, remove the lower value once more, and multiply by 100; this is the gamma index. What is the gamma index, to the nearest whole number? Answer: -2030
